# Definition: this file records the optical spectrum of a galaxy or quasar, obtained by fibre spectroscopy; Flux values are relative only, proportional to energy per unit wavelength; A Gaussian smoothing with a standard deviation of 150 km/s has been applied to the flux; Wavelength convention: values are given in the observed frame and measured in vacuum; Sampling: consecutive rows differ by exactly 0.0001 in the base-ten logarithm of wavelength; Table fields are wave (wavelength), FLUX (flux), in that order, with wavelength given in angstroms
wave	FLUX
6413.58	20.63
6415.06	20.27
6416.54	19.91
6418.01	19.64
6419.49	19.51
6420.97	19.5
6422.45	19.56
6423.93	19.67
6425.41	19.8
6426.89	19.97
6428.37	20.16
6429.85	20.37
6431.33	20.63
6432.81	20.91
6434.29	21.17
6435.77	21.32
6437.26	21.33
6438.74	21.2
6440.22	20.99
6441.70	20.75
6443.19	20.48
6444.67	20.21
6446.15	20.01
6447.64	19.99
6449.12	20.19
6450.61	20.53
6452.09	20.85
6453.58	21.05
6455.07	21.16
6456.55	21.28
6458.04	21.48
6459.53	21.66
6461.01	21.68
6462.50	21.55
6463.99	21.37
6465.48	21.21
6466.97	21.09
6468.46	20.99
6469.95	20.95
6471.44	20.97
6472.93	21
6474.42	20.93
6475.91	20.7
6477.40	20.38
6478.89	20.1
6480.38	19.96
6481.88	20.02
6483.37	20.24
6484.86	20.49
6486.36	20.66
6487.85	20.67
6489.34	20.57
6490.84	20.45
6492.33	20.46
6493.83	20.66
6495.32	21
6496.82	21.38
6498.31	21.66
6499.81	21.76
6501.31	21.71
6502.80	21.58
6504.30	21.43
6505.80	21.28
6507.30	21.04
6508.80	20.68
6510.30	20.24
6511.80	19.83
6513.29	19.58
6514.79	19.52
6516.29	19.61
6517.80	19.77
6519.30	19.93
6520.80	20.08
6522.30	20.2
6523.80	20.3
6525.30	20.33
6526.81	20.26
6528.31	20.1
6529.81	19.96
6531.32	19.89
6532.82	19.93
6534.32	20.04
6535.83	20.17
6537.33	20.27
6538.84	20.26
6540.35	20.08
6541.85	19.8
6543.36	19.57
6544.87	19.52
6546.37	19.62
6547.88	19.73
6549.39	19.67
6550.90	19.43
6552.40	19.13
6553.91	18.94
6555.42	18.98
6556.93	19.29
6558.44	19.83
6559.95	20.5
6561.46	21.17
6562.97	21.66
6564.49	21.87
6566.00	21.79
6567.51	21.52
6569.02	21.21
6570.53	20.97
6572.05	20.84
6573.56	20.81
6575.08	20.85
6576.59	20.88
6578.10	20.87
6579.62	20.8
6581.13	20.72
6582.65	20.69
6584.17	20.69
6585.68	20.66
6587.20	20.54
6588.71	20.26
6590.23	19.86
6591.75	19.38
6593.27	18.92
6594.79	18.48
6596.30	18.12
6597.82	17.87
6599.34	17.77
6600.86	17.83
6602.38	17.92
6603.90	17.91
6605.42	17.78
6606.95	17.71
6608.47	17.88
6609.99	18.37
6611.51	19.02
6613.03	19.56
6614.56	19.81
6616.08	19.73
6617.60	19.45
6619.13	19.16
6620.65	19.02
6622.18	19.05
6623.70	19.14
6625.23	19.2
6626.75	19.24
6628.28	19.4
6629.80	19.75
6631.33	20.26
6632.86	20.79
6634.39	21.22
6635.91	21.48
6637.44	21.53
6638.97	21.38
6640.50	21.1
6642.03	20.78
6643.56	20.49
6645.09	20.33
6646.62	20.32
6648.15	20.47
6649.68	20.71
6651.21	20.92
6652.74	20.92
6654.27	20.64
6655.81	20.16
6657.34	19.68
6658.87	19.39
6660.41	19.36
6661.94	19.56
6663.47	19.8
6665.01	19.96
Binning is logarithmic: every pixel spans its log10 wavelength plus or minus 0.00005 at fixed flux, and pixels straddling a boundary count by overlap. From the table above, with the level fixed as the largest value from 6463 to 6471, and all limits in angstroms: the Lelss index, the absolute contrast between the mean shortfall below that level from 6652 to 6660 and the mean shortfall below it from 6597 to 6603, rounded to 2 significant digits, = 2.3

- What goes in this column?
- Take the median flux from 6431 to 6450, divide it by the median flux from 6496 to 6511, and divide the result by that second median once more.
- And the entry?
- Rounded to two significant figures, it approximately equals 0.045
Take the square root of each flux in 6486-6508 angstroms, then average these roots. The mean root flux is 4.59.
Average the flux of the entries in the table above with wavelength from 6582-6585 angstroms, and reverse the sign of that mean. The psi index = -20.7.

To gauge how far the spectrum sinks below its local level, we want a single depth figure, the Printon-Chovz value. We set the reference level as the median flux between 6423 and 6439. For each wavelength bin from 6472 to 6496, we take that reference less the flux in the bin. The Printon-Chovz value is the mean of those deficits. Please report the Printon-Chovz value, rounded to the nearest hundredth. 0.11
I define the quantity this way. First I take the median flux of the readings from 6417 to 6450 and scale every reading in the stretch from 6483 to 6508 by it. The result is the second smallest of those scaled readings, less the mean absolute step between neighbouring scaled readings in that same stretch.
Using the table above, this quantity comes 1.00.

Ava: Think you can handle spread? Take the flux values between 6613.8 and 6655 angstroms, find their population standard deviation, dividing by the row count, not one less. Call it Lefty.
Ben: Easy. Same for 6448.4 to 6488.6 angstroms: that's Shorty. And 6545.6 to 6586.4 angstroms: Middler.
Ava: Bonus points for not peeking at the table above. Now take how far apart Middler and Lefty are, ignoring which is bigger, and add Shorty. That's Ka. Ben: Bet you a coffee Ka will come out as 0.54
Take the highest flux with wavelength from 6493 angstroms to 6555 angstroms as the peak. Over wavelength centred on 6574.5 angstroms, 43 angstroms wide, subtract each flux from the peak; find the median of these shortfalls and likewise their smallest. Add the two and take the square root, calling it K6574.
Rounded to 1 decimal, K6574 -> 1.0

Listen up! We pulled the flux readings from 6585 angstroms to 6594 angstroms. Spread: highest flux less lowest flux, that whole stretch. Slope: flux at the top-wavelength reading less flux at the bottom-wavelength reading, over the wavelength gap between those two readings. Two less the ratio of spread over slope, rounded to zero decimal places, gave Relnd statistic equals 10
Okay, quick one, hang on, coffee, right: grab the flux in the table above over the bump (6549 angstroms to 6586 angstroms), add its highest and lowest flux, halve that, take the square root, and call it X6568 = 4.517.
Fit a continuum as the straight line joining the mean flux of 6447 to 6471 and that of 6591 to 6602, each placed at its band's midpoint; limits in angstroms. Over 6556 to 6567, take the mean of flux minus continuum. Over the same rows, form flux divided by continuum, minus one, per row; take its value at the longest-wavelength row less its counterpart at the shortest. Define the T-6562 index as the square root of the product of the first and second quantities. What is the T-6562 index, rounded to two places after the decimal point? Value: 0.51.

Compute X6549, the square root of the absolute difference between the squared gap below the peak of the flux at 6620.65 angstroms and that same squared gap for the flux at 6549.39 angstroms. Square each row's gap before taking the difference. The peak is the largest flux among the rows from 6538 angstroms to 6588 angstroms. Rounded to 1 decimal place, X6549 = 1.8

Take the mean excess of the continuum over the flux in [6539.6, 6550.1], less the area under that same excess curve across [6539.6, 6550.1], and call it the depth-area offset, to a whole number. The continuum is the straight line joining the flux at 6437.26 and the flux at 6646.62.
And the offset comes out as -10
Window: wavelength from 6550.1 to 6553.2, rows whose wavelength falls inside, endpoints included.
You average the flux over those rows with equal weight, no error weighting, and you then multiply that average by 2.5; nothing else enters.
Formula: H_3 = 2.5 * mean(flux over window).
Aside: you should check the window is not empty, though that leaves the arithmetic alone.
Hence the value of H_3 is 48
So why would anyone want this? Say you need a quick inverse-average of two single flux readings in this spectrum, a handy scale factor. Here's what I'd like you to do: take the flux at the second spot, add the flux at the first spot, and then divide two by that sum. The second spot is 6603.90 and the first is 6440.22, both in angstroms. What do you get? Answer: 0.0514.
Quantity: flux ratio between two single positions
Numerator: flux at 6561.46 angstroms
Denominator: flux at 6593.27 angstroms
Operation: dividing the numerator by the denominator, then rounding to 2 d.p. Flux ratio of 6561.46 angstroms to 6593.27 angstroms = 1.12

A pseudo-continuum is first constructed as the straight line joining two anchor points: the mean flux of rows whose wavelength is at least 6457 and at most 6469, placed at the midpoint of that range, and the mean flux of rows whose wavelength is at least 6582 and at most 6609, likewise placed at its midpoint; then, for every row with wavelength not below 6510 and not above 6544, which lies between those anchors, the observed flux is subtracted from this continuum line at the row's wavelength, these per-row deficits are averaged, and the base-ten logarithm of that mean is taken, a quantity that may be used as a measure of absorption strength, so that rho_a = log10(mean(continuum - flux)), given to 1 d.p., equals -0.7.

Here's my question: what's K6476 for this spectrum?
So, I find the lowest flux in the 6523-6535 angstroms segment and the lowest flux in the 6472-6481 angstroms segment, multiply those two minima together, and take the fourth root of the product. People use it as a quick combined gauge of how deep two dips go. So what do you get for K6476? 4.46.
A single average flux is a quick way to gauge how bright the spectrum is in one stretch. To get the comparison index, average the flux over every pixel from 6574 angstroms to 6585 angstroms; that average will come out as 20.79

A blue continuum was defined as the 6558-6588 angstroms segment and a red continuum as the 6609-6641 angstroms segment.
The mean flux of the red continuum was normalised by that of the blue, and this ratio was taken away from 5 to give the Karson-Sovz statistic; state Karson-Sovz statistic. 4.05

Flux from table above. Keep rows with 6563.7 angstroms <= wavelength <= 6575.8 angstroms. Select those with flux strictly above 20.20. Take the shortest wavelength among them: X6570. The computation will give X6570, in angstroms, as 6564.49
